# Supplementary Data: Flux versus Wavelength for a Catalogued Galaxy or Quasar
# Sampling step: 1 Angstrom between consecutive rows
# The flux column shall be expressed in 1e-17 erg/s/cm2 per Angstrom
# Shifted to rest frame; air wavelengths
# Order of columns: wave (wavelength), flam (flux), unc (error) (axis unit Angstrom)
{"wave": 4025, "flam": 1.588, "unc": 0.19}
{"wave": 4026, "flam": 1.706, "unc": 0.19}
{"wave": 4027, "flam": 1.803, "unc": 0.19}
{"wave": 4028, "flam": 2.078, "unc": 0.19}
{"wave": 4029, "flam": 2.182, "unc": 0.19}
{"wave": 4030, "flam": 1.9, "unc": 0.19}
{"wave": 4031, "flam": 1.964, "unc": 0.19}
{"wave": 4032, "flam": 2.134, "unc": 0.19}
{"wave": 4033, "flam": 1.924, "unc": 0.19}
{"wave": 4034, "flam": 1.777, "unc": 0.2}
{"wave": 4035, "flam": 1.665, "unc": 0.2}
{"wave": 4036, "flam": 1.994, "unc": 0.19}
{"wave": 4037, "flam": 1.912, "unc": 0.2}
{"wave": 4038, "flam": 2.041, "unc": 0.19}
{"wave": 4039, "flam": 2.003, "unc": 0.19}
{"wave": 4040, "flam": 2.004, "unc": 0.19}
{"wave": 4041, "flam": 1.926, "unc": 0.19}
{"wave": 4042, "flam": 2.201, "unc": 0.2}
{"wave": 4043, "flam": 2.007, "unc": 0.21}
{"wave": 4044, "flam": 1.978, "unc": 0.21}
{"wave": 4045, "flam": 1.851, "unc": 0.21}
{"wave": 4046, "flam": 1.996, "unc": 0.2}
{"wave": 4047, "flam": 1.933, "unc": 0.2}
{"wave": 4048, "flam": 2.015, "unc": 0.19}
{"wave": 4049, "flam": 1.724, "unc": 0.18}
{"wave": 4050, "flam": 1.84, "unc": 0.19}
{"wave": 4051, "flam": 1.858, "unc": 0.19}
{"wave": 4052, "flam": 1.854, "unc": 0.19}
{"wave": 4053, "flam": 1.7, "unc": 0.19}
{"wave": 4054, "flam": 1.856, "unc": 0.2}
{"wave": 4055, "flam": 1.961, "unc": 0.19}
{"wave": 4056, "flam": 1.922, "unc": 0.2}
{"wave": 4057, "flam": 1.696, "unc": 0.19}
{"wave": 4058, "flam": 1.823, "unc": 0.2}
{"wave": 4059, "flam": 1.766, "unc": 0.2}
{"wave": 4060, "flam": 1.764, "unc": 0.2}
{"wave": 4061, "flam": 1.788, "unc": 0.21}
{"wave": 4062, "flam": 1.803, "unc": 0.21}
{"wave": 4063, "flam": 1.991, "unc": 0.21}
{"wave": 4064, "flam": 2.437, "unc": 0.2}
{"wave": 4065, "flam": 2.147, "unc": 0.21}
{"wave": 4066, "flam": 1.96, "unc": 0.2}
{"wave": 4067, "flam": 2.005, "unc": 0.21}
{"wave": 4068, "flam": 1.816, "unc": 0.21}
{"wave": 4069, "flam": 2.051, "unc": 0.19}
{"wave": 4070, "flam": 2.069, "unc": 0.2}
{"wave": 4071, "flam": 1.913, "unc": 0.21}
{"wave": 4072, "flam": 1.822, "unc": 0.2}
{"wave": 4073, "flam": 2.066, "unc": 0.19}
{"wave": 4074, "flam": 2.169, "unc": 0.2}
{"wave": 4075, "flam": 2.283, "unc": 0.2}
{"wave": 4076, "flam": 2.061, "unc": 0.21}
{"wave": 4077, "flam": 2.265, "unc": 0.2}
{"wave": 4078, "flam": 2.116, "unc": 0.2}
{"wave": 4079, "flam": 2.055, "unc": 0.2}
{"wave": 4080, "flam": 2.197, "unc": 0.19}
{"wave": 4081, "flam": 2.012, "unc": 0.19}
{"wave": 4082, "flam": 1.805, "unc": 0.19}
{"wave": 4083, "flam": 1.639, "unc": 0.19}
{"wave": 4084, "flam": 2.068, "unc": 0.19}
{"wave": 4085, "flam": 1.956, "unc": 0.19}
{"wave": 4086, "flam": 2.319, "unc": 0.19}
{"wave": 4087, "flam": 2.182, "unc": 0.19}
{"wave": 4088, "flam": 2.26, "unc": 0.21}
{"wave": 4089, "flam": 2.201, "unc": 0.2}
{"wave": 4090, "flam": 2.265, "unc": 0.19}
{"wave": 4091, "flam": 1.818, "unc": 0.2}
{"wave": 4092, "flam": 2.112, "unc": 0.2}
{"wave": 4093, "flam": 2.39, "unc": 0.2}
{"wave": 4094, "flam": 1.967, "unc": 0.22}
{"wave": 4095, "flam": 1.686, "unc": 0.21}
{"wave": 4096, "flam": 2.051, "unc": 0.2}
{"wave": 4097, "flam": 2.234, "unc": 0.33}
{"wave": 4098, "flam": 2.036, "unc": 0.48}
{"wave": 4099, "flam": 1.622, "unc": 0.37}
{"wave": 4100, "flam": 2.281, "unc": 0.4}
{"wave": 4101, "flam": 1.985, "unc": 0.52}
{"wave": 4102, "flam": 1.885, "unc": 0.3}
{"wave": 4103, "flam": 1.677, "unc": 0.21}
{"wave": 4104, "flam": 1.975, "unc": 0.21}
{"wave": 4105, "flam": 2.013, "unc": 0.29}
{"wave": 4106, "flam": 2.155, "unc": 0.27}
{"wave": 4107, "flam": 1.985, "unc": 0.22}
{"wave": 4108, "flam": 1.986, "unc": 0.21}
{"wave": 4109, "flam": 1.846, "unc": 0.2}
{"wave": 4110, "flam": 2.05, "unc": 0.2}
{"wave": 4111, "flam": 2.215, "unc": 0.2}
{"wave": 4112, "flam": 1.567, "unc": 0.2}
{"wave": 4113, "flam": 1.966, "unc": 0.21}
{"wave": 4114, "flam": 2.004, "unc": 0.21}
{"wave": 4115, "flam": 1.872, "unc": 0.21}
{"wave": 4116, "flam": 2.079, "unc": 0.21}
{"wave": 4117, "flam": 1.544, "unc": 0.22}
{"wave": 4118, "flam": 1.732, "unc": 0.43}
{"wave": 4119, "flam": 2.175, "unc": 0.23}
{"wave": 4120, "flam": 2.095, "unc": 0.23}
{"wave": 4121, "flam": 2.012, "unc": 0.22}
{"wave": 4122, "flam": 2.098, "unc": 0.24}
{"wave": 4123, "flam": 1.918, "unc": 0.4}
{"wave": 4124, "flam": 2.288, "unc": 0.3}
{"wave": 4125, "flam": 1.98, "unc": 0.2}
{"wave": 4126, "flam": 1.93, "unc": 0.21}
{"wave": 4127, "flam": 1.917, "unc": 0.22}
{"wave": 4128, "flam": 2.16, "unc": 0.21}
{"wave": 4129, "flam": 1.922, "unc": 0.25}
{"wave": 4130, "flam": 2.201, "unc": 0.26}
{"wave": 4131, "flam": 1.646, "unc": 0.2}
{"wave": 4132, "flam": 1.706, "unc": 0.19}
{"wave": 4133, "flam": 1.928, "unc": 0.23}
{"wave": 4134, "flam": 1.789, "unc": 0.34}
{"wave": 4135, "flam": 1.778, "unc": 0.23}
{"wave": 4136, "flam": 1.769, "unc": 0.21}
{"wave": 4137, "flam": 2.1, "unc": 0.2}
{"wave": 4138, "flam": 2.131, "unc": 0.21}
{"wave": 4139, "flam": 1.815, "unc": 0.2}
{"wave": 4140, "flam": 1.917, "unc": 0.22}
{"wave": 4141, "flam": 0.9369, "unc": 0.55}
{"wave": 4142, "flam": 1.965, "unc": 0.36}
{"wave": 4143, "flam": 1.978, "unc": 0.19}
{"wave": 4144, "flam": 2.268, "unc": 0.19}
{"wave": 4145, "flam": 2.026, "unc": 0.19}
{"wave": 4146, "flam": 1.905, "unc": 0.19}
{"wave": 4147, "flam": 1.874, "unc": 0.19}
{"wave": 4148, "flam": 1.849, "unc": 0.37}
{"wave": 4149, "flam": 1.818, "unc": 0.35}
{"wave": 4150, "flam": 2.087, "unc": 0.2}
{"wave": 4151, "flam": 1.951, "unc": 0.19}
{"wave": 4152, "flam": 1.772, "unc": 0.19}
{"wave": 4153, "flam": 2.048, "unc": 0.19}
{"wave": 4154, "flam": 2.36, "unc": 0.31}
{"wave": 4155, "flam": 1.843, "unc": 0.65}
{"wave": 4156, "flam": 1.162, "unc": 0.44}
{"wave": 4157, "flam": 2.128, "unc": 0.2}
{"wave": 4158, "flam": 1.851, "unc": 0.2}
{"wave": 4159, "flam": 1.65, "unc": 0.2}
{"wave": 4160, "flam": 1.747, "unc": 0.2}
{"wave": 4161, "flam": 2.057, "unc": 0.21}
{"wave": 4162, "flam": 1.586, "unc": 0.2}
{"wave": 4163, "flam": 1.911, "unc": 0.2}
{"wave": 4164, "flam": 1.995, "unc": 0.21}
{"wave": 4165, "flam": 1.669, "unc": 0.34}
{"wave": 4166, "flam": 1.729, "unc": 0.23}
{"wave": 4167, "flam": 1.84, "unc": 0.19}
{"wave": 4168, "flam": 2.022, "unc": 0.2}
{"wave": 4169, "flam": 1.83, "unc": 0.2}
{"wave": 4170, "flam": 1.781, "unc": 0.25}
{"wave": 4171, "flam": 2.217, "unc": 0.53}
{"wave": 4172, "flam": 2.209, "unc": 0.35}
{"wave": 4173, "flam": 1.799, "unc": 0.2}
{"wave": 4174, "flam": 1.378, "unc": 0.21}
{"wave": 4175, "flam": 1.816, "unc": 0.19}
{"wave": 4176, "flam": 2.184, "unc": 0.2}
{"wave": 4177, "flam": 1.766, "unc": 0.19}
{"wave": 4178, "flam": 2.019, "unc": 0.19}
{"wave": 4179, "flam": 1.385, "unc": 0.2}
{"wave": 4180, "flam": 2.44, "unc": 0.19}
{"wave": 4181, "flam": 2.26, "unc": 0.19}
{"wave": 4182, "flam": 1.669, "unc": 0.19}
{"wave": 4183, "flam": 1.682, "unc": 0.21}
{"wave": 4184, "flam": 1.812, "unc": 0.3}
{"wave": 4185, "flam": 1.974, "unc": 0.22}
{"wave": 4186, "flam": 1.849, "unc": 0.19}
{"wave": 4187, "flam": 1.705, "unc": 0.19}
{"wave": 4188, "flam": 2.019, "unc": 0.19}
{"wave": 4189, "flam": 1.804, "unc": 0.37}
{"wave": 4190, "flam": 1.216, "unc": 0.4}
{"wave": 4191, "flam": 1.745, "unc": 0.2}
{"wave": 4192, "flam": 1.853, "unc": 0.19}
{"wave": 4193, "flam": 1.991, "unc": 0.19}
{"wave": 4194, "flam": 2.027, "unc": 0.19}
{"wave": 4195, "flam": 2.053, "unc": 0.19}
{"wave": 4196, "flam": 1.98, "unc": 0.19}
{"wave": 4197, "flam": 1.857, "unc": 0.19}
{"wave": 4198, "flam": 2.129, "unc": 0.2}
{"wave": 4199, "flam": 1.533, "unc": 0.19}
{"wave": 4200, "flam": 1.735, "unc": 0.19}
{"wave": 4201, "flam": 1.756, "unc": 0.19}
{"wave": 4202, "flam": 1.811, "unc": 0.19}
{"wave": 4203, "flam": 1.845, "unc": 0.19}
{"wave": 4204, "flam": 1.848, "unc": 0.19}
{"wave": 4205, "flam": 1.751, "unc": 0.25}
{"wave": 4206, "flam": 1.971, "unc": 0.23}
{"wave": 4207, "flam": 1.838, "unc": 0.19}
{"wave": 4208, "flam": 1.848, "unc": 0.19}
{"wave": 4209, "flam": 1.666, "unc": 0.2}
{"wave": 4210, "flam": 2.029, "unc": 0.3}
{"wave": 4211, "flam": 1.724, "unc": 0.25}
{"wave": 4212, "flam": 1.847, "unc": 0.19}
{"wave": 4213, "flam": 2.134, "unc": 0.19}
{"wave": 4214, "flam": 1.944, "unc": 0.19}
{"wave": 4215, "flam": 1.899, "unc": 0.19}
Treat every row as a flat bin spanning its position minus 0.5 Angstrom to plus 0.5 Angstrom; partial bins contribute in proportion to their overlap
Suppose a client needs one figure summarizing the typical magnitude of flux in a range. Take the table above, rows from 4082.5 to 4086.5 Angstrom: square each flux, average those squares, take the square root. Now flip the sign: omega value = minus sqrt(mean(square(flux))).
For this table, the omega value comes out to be -2.01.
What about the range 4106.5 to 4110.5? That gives -1.97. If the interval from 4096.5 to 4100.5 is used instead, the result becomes -2.06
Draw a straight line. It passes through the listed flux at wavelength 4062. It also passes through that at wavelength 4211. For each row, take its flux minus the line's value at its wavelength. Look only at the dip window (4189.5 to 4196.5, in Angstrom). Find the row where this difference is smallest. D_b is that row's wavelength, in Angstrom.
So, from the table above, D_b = 4190 Angstrom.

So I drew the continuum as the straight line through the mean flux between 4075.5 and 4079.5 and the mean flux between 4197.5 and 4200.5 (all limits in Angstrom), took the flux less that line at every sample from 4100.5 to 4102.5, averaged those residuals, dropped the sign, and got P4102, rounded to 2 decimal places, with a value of 0.13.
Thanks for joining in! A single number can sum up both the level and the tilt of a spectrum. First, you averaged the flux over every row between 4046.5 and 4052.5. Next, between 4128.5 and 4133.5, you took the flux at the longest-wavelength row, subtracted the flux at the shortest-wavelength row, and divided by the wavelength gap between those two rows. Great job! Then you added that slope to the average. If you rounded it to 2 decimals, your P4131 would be 1.87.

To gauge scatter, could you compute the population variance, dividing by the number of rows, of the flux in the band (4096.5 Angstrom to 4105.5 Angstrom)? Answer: 0.043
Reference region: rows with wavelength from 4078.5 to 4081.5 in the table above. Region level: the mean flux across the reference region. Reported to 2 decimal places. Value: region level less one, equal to 1.09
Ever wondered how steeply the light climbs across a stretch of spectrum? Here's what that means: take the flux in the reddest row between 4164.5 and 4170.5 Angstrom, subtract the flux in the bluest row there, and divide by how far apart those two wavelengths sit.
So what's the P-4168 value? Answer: 0.02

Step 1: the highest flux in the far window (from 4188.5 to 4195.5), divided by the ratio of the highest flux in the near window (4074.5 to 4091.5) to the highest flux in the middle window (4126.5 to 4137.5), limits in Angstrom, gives 1.9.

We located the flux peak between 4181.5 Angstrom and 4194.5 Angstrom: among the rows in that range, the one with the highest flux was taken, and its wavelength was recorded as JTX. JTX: 4194 Angstrom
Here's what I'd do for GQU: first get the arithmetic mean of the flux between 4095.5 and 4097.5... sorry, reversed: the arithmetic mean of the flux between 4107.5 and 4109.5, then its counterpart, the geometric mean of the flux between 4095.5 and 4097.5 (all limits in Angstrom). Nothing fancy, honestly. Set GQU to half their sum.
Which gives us 2.03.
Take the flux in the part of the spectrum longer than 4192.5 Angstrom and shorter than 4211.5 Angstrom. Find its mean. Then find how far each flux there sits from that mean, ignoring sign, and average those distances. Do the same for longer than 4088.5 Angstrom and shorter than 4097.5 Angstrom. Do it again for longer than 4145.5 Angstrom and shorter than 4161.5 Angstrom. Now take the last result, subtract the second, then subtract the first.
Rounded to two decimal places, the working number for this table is -0.13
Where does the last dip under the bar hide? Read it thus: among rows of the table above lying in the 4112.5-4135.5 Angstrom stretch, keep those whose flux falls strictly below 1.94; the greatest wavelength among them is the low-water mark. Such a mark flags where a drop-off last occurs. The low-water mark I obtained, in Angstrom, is 4135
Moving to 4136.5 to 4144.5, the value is 4141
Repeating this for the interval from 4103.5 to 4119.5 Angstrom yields 4118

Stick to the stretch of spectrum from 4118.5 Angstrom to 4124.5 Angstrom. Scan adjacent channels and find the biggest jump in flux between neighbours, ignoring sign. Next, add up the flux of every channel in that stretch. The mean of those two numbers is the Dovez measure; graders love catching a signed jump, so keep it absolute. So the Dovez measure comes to 6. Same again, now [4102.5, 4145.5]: 42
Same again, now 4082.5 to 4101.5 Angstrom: 20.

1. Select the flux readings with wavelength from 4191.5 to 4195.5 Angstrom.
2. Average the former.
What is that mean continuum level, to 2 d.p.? 1.98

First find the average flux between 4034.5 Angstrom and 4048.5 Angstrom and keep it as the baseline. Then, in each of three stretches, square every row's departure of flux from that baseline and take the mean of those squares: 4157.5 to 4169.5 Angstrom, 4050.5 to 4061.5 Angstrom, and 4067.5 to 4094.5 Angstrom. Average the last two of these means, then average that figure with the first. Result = 0.04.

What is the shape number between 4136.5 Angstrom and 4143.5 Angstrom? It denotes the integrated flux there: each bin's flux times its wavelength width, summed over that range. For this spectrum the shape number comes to 12.8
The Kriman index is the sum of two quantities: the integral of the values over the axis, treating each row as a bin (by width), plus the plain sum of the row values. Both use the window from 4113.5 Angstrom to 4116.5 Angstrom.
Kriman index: 11.9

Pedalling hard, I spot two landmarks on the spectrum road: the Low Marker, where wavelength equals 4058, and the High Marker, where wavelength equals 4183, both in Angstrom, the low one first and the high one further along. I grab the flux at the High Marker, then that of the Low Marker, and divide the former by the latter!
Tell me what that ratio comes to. 0.92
